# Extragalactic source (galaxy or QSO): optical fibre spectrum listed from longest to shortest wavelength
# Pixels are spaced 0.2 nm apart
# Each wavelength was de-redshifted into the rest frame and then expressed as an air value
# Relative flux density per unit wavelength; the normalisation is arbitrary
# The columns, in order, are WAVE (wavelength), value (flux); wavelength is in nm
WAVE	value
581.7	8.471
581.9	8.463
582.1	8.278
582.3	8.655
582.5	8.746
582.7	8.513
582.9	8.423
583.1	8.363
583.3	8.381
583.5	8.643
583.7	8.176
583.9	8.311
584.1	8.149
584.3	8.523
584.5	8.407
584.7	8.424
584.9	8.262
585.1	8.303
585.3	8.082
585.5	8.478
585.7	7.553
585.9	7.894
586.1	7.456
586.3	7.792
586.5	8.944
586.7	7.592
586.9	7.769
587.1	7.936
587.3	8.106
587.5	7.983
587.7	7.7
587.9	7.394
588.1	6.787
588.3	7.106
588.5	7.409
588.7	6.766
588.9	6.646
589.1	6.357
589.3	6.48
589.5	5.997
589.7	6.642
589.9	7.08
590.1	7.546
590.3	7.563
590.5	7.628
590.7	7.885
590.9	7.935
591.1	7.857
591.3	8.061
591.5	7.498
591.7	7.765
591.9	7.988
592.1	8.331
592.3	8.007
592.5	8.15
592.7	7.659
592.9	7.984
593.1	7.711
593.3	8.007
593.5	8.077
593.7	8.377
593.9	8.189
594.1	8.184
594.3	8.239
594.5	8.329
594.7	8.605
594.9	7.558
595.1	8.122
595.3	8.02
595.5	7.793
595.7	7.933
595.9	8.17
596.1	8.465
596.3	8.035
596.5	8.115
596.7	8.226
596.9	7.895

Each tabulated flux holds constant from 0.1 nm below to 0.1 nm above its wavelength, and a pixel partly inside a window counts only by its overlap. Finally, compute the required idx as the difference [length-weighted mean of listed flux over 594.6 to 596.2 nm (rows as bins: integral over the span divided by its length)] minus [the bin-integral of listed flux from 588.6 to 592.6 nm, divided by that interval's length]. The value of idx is 0.7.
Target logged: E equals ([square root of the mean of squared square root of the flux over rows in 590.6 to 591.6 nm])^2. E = 7.8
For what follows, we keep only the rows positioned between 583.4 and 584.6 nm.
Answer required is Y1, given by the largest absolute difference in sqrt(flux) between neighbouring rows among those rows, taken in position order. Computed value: 0.08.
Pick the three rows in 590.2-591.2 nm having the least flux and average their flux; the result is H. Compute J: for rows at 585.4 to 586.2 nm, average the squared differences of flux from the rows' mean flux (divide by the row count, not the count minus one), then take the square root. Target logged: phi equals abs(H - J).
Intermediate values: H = 7.7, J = 0.4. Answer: 7.28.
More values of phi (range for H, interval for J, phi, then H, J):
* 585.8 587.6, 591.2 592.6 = 7.36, 7.6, 0.2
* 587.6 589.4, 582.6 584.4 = 6.34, 6.5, 0.2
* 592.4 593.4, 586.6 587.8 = 7.61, 7.8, 0.2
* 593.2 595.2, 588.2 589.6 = 7.44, 7.9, 0.4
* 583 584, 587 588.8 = 7.81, 8.3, 0.5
